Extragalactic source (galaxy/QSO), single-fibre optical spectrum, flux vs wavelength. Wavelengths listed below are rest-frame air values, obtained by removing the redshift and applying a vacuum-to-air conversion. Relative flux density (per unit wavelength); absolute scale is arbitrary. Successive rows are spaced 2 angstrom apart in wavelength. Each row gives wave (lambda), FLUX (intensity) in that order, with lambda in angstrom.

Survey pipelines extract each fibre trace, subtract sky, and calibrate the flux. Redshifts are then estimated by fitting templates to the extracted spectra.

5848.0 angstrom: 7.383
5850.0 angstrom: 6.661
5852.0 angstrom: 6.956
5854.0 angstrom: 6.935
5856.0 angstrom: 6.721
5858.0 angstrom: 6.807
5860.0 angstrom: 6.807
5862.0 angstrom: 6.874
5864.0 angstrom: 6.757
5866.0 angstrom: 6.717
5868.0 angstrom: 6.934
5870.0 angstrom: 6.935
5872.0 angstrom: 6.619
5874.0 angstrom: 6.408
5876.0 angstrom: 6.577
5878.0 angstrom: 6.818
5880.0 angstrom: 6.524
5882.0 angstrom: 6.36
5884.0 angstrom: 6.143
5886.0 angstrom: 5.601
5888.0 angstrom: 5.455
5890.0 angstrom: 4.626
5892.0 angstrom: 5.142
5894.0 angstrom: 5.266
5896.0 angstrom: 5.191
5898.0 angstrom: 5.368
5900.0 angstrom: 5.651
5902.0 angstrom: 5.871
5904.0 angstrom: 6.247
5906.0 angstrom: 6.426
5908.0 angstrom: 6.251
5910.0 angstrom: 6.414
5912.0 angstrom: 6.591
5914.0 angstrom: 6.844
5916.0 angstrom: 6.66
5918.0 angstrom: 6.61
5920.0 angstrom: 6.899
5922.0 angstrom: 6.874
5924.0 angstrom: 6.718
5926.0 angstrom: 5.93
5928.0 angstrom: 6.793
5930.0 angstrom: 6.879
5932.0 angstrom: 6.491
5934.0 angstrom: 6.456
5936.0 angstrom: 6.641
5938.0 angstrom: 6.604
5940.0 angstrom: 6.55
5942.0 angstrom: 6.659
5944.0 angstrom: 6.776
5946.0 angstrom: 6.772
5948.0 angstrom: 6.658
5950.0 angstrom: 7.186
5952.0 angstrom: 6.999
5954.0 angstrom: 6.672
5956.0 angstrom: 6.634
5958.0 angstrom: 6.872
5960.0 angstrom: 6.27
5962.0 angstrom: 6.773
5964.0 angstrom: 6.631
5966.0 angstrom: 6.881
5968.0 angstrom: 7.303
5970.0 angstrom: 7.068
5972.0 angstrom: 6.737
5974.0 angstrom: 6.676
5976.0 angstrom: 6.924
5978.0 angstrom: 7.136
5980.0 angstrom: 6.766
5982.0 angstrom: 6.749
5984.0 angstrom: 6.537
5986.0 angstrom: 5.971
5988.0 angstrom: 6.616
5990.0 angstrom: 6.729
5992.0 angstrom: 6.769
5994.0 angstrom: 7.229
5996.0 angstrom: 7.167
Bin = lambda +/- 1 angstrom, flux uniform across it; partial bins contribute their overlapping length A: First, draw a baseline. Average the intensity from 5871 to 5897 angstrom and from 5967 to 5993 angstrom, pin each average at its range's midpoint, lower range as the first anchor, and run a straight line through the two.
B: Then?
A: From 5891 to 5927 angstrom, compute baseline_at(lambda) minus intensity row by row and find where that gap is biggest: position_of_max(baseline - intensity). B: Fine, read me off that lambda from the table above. 5892.0 angstrom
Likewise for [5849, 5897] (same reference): 5890.0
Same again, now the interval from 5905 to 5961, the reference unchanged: 5926.0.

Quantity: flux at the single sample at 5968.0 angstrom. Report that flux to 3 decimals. 7.303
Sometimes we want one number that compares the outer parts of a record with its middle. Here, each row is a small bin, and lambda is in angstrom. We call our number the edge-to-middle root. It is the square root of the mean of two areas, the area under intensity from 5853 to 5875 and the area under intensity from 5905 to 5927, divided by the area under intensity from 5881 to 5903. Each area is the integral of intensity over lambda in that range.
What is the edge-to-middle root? 1.10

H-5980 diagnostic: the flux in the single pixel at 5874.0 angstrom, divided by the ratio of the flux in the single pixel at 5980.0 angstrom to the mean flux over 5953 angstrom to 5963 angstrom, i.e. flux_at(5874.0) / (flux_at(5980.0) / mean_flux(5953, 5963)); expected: 6.3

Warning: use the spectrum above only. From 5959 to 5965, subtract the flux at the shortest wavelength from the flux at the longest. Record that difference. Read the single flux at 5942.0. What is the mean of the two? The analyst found 3.51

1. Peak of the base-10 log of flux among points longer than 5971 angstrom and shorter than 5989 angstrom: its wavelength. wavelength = 5978.0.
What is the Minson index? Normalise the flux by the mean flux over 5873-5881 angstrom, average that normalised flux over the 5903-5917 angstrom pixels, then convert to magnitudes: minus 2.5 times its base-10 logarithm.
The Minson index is 0.015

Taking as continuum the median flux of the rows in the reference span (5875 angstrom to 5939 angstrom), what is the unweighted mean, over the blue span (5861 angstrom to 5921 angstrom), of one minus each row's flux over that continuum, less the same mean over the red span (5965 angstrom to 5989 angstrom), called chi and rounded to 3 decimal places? 0.086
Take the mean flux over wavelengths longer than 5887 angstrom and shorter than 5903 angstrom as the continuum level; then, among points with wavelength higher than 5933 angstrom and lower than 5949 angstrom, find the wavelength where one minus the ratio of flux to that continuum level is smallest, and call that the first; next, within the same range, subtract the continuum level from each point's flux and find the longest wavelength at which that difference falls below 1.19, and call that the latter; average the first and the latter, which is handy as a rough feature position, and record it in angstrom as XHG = 5939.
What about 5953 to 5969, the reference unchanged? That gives 5964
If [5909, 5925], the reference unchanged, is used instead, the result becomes 5915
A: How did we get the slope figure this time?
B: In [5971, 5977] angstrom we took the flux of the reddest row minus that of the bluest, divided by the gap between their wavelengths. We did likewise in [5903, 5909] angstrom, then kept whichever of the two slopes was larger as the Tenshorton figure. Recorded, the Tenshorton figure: 0.047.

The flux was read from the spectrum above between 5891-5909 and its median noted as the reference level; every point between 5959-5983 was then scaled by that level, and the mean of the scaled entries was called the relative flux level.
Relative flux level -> 1.21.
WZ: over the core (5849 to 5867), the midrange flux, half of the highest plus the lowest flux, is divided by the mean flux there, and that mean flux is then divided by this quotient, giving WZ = 6.80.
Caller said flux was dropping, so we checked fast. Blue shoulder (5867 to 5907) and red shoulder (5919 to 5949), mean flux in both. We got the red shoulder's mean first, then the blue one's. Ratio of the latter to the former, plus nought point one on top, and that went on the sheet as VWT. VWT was 1.004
